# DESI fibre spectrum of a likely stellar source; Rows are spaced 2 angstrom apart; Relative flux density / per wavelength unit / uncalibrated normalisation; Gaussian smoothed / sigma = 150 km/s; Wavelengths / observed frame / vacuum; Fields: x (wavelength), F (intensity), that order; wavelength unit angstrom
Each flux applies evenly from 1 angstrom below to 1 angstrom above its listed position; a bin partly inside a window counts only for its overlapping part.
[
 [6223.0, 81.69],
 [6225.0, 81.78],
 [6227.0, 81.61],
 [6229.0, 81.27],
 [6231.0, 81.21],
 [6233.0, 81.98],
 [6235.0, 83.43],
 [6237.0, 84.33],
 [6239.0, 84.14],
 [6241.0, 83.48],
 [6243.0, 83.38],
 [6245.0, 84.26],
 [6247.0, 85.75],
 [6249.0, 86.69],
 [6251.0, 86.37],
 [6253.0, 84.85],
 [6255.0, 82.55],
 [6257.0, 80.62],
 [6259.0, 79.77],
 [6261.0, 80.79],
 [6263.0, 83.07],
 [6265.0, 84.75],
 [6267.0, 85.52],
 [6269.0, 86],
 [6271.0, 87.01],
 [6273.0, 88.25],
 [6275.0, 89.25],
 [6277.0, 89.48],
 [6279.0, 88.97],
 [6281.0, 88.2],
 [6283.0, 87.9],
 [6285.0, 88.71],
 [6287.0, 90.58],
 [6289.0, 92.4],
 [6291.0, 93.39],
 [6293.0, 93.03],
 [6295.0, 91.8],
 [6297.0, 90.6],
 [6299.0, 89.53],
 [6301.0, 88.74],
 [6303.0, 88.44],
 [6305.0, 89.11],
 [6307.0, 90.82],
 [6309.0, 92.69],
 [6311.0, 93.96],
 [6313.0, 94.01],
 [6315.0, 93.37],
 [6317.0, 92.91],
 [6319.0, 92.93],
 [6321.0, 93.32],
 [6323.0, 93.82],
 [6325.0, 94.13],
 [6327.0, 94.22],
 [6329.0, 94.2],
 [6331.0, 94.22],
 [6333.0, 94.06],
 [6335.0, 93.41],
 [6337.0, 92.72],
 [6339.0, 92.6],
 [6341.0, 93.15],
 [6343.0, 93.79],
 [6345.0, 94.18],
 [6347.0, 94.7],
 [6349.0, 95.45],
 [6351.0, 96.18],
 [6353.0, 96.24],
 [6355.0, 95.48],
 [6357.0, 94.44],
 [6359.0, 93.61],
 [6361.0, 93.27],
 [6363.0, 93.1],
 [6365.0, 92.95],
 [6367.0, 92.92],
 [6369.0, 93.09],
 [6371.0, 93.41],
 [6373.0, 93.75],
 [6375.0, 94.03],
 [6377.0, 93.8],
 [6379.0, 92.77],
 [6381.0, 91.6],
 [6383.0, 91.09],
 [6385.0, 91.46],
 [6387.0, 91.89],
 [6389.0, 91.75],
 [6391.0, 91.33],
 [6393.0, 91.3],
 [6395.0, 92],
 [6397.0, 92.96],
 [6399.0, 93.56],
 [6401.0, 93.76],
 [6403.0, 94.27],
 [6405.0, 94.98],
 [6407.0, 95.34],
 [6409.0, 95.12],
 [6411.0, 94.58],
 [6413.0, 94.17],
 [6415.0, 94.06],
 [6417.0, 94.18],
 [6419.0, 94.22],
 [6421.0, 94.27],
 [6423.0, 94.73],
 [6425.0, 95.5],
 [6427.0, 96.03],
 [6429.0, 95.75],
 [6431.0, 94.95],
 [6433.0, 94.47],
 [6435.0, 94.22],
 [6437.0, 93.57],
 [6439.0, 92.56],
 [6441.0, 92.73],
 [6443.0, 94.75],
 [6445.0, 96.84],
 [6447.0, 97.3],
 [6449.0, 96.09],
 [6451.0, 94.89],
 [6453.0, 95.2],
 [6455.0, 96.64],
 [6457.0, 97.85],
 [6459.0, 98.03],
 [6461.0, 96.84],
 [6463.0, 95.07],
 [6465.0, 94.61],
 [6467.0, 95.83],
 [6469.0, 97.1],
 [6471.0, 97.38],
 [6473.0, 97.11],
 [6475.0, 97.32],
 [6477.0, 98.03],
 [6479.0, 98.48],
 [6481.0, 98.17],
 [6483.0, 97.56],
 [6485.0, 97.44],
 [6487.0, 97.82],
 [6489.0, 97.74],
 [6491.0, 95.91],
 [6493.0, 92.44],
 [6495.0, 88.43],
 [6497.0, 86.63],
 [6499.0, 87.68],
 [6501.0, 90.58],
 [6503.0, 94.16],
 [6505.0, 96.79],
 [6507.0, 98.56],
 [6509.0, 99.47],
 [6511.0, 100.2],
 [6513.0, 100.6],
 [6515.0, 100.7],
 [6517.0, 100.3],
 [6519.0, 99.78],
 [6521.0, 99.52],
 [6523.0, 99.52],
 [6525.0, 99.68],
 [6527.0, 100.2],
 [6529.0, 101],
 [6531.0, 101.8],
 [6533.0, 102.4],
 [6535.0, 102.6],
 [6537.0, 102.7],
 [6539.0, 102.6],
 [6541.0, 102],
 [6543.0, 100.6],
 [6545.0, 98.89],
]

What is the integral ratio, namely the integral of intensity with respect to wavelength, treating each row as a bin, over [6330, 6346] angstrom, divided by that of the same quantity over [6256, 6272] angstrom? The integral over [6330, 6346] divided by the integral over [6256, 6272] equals 1.12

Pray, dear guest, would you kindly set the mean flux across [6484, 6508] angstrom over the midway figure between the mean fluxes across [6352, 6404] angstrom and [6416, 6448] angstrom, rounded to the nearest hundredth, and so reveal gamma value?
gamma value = 1.00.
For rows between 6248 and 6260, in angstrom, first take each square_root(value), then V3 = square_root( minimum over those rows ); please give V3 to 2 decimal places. 2.99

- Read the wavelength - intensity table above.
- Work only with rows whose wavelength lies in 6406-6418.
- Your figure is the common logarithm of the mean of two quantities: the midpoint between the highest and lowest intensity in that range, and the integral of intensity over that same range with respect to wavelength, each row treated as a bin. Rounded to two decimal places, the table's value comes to 2.79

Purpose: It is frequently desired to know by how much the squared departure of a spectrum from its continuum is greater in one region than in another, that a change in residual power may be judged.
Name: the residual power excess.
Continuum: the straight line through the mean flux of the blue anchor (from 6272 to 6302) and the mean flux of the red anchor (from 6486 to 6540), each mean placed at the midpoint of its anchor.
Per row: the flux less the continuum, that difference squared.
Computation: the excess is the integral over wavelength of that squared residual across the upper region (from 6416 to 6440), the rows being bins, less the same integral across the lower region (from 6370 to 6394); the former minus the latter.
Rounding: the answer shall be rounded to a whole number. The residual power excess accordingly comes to -33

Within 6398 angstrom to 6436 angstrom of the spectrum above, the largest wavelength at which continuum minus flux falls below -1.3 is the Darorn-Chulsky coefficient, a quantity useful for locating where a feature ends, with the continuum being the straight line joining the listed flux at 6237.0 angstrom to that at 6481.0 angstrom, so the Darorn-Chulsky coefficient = 6407.0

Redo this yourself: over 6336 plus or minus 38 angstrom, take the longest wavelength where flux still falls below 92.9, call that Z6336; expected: 6339.0 angstrom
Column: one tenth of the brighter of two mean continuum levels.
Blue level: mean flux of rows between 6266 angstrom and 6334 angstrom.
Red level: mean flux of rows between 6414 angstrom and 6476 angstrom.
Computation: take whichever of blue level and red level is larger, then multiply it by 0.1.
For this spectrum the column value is 9.55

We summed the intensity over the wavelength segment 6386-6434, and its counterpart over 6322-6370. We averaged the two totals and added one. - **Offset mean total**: 2257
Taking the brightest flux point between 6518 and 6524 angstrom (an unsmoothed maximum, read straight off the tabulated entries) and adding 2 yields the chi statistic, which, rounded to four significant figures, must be 101.8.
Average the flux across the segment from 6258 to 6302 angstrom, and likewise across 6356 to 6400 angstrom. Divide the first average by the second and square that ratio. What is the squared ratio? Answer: 0.902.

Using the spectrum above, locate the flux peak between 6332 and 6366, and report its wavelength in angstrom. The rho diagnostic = 6353.0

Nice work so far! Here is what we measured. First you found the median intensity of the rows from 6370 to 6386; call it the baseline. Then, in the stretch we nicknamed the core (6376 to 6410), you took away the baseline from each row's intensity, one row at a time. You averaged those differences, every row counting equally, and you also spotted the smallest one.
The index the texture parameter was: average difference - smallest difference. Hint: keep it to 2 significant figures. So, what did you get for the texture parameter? 1.8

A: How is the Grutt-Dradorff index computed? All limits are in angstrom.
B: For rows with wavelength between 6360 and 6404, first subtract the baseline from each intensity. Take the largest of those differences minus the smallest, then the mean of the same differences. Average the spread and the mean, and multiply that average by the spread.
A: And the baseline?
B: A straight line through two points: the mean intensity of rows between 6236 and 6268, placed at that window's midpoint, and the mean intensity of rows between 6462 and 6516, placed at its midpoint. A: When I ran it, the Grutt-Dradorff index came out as 10.8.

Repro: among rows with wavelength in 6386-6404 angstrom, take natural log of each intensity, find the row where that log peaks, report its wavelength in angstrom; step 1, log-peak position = 6403.0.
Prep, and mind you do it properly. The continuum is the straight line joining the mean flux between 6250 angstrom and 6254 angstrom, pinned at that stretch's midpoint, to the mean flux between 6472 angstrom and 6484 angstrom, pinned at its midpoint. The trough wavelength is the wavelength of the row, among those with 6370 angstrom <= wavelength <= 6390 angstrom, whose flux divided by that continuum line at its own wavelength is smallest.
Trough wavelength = 6383.0 angstrom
